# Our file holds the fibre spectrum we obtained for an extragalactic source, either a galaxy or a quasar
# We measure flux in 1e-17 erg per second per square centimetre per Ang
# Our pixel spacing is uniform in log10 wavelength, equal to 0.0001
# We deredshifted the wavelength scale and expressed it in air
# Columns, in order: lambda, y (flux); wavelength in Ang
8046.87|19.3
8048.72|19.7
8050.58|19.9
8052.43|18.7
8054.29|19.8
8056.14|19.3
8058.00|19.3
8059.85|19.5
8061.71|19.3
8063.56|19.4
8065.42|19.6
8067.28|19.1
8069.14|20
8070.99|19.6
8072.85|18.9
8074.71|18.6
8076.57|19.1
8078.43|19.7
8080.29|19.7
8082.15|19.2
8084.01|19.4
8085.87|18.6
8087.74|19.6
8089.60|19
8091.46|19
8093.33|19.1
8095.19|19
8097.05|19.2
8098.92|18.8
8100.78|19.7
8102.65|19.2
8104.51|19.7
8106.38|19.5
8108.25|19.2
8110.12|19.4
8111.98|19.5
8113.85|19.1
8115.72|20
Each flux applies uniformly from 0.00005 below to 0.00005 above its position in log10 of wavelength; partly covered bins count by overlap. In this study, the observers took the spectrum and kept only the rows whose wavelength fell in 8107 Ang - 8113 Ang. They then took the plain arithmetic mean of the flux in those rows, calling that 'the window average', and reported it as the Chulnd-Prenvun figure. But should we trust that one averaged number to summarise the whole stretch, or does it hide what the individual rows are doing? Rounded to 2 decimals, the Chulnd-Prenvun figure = 19.37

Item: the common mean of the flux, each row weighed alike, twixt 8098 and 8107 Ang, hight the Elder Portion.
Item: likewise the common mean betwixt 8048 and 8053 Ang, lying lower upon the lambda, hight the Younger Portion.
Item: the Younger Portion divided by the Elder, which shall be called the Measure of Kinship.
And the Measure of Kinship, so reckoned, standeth 1.00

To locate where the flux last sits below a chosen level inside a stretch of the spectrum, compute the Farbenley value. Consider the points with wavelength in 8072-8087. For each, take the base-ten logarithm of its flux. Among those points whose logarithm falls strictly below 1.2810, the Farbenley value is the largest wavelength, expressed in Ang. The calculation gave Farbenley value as 8085.87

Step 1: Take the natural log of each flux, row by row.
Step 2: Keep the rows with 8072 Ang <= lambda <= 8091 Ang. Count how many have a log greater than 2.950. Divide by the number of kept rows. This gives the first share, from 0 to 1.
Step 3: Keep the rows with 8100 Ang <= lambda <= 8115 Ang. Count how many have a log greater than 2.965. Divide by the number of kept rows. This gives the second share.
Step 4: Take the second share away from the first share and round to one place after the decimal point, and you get -0.1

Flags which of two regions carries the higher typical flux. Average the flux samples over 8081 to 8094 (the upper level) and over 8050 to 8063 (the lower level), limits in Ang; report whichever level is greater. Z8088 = 19.4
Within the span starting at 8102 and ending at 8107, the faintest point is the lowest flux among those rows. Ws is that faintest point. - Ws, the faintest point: 19.2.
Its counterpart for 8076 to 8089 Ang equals 18.6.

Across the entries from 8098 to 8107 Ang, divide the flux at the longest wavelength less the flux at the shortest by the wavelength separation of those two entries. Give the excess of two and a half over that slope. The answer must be 2.41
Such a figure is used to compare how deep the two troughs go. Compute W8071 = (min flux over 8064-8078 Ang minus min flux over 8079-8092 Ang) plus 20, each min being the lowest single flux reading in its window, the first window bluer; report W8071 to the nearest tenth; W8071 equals 20.0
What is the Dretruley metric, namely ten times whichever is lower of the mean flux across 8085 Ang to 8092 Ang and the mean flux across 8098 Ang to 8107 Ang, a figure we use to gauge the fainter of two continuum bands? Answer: 190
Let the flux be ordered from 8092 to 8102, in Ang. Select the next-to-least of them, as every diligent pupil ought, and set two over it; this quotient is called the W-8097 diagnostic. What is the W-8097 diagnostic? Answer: 0.105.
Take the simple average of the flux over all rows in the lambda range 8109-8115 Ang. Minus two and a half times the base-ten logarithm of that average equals -3.22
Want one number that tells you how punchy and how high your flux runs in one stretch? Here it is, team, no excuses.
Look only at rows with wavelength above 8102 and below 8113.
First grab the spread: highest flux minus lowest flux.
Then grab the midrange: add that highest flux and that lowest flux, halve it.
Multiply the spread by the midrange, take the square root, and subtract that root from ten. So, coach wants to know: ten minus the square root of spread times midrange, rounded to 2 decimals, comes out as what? 6.88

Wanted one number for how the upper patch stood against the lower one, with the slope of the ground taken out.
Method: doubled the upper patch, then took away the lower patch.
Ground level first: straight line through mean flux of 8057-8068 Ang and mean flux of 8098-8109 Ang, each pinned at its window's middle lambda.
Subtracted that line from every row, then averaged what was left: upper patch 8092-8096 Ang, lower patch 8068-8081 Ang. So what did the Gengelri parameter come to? -0.62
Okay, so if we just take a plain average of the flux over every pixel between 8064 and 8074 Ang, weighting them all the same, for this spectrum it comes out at 19.4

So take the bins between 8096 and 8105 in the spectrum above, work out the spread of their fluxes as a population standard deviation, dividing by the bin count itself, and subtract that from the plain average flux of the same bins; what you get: 19.0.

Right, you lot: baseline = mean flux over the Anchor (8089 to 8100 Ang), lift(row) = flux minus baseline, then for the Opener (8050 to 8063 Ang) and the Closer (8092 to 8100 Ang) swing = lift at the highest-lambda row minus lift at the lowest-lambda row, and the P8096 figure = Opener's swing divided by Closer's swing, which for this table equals 2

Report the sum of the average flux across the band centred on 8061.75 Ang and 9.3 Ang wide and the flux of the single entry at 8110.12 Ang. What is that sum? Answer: 38.8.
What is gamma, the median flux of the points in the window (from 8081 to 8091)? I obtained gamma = 19.2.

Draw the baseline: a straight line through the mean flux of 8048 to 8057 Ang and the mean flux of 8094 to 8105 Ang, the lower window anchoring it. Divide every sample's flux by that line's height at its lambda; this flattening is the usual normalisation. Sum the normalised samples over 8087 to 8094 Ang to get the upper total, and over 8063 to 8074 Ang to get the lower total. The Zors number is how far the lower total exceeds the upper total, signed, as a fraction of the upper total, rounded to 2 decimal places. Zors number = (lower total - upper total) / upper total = 0.51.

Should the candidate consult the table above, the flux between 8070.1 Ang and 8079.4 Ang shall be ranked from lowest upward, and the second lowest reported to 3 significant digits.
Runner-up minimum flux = 18.9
